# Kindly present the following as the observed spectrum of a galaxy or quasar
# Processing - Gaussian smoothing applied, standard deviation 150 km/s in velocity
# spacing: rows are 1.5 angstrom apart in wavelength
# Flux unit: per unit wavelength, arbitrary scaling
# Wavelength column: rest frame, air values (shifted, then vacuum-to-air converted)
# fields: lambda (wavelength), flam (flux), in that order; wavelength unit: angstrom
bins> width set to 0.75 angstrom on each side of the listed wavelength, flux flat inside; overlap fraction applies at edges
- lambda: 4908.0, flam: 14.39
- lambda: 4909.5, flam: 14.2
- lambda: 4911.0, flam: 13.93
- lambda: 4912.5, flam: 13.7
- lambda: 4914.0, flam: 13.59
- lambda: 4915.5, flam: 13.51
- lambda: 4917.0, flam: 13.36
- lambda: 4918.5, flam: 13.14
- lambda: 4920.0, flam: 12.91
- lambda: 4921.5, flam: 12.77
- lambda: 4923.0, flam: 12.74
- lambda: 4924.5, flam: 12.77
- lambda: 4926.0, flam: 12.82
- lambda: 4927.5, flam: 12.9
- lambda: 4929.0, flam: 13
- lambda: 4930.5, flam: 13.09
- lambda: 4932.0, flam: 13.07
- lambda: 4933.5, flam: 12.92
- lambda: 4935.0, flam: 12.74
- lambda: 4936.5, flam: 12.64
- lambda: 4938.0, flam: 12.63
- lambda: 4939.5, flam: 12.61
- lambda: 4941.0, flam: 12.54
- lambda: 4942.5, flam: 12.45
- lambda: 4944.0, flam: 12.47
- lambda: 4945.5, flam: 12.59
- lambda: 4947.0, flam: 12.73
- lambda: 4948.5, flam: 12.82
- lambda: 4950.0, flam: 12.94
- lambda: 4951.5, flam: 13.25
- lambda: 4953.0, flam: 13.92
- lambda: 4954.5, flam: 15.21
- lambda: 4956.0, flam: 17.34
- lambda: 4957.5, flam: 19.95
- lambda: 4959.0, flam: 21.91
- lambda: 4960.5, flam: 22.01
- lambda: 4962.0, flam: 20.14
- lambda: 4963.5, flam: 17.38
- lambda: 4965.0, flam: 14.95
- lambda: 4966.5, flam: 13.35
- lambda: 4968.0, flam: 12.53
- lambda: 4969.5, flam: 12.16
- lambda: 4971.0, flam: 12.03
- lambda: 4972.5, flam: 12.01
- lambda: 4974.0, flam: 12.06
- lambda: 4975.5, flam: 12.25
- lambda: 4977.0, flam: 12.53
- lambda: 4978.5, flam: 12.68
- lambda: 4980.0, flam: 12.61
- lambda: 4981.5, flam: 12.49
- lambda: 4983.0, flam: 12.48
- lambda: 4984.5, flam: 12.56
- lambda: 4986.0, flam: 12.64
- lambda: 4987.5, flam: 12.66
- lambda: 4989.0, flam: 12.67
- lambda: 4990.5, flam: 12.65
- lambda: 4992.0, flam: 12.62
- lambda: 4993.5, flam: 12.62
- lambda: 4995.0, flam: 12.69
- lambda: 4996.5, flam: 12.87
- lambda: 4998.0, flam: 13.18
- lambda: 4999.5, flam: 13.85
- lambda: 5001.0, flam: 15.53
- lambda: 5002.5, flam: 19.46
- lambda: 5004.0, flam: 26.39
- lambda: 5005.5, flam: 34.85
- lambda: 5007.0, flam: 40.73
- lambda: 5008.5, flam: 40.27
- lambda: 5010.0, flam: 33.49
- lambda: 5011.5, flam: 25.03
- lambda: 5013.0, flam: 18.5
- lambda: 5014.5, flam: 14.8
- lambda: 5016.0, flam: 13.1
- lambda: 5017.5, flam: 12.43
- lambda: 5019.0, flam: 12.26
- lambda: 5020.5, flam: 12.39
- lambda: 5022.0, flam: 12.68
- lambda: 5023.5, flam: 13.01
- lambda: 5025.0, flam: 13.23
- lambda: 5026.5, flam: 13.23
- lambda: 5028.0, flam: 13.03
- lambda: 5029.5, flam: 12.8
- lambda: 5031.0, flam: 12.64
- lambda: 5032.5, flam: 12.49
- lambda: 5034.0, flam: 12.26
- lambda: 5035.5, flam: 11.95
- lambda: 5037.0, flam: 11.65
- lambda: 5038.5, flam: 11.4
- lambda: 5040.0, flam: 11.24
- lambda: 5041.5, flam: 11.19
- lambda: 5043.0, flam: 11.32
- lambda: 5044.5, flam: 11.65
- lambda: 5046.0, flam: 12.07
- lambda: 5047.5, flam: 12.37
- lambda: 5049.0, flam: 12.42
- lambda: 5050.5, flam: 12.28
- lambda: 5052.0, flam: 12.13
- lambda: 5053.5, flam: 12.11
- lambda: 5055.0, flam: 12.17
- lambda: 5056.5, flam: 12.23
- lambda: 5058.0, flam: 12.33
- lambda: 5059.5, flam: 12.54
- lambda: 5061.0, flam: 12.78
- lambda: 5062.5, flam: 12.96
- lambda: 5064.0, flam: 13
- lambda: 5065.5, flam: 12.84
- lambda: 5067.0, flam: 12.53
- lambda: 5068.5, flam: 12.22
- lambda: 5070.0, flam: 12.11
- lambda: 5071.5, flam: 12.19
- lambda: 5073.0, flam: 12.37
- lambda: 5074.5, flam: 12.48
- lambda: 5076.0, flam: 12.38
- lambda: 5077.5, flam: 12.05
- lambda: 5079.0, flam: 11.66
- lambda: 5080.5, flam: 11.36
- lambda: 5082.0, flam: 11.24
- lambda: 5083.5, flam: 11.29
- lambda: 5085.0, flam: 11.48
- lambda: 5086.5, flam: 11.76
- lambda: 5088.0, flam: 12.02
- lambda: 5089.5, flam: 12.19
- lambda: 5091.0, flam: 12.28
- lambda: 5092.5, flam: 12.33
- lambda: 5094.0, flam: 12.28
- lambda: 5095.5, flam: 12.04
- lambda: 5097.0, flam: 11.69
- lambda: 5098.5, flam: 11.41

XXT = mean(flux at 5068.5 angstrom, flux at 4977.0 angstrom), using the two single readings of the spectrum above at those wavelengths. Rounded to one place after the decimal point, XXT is 12.4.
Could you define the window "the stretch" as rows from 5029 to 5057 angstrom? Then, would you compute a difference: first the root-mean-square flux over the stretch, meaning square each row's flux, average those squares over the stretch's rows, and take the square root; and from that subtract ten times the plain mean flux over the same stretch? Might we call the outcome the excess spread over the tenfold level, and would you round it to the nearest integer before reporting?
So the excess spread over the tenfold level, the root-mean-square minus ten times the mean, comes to -108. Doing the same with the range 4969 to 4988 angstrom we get -112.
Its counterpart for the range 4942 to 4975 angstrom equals -133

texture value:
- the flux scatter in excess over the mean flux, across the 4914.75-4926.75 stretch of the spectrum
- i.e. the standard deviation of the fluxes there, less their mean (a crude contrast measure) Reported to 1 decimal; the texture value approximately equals -12.7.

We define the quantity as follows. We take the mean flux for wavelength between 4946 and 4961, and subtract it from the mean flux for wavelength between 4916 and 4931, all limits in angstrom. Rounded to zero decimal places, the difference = -3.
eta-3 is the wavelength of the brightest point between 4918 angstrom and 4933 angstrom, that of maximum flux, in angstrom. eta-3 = 4918.5 angstrom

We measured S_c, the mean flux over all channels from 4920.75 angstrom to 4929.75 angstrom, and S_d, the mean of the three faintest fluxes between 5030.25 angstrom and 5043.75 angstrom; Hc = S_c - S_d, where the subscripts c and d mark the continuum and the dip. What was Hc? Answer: 1.6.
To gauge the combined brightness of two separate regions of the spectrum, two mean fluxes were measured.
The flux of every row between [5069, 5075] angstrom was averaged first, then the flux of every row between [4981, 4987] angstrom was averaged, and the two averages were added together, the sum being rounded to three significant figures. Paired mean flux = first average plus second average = 24.8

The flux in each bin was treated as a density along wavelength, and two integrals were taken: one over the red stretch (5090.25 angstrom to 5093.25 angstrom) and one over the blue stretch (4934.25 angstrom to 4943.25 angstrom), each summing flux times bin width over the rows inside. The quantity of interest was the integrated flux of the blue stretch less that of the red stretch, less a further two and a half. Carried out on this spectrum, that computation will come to 74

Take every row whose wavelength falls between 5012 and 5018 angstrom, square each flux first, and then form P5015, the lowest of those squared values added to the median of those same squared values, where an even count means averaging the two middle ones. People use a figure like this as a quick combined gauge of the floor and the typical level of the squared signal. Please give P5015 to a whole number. 350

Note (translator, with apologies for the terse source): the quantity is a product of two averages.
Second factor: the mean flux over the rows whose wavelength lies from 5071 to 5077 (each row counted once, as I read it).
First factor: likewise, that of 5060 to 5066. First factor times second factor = 159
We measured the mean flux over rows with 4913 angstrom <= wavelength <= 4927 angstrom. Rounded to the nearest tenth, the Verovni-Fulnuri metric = 13.1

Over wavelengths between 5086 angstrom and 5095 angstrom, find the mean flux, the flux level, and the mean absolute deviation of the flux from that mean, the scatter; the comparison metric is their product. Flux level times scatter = 2.1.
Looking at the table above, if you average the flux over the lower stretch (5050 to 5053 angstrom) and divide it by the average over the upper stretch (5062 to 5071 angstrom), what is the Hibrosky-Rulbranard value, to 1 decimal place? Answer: 1.0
